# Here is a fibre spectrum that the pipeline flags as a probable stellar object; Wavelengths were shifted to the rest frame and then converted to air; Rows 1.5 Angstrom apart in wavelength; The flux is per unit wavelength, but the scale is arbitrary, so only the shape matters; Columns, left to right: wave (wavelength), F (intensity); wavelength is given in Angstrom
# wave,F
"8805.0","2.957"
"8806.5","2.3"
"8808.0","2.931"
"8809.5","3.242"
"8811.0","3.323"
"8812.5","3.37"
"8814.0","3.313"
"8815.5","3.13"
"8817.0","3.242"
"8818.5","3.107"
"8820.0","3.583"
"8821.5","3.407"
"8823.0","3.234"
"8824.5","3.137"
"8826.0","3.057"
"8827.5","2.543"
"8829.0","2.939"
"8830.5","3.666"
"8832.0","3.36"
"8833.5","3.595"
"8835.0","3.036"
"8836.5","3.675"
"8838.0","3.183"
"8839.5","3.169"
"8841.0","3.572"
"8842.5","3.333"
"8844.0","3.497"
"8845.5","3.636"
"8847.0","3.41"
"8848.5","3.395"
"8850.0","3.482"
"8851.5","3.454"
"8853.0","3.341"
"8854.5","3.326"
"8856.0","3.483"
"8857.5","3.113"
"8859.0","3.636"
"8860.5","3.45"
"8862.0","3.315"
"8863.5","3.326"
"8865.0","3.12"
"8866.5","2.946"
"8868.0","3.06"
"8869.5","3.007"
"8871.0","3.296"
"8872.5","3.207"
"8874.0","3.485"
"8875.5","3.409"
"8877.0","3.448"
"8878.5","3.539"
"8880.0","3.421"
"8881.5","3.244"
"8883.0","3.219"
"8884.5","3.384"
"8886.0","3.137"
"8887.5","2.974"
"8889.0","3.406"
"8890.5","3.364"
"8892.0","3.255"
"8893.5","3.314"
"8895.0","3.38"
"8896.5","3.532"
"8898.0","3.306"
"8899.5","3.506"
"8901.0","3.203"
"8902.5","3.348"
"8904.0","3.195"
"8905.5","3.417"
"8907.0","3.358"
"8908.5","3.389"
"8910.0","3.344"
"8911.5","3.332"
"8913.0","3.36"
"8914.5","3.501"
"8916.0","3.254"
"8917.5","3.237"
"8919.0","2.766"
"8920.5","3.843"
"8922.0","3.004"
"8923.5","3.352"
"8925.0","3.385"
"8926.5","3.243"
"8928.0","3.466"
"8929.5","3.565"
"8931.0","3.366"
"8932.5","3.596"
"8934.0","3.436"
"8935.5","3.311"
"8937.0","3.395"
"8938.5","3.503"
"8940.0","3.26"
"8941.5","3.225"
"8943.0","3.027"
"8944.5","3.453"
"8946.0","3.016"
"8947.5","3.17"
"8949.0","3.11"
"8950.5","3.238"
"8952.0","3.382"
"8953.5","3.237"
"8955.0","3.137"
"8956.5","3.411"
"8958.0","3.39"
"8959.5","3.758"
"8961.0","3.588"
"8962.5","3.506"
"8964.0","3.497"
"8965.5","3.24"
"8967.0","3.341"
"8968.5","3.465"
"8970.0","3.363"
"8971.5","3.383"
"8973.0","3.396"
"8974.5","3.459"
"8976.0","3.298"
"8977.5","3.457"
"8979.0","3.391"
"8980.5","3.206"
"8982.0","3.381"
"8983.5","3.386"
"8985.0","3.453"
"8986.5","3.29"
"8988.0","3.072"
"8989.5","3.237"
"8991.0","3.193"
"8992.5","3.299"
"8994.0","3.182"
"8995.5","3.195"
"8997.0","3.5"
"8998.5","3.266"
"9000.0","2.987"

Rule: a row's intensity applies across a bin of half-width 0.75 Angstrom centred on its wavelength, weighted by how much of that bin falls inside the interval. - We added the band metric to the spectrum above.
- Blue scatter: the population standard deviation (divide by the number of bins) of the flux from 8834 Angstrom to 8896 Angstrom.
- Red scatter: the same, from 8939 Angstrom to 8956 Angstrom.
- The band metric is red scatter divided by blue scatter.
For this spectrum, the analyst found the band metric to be 0.71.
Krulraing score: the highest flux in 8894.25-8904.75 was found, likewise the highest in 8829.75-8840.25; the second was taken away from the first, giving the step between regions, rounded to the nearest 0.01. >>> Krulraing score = -0.14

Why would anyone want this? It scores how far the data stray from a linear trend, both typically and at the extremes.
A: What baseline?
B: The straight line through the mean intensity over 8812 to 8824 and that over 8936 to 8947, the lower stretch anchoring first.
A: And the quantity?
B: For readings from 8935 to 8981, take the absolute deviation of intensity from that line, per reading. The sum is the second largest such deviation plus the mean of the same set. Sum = 0.47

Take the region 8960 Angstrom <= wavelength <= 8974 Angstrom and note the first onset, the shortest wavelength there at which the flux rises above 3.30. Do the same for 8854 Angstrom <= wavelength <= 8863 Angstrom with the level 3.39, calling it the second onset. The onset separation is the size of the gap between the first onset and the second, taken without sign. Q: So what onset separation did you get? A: 105.0 Angstrom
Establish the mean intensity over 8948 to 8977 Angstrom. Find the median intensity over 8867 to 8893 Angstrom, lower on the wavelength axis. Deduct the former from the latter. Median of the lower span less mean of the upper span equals -0.08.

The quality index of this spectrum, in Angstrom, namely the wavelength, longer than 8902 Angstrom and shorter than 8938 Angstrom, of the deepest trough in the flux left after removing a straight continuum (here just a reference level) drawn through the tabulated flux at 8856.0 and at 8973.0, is 8919.0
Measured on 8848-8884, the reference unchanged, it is 8866.5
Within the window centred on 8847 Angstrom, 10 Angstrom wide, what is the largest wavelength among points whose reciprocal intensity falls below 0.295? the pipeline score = 8851.5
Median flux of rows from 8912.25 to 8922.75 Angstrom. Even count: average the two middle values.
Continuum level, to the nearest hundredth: 3.25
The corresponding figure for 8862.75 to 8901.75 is 3.31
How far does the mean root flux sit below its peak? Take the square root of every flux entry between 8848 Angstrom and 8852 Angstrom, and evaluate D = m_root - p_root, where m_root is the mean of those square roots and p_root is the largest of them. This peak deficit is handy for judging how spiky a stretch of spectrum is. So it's -0.010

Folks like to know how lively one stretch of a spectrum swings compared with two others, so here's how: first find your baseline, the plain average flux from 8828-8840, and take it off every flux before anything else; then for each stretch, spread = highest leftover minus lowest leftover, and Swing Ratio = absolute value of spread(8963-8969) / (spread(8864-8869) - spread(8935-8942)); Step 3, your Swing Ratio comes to 2.5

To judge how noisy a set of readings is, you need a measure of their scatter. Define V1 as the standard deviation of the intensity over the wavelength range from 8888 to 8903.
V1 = 0.10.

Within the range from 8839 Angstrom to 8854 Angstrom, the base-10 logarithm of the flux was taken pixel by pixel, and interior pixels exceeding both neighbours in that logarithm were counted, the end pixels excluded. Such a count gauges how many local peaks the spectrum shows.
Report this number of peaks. 3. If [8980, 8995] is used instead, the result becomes 3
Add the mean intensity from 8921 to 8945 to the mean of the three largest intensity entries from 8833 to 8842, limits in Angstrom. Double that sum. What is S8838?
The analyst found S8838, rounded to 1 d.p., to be 13.9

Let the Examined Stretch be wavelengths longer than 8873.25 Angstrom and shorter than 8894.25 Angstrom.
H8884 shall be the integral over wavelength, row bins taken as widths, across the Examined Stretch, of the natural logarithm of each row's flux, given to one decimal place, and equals 25.2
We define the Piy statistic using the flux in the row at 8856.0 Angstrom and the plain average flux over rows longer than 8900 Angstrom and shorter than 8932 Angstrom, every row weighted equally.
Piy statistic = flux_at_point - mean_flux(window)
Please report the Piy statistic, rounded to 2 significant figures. 0.15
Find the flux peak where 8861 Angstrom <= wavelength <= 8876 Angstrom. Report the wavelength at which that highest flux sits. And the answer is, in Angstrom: 8874.0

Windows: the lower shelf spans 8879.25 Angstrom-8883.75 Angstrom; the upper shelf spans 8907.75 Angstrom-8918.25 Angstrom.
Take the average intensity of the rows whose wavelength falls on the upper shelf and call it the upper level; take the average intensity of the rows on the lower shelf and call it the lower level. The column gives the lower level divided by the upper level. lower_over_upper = 0.98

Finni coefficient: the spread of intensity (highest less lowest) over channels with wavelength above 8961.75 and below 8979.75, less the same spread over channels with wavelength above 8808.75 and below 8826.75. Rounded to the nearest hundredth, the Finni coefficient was -0.26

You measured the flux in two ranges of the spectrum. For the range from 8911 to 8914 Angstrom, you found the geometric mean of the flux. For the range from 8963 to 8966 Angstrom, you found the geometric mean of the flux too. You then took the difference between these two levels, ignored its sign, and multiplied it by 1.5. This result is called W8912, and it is 0.030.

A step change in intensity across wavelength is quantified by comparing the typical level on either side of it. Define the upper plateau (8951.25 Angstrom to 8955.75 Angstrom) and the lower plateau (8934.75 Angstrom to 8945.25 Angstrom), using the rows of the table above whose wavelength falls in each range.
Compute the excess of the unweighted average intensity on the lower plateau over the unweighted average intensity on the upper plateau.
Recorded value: 0.06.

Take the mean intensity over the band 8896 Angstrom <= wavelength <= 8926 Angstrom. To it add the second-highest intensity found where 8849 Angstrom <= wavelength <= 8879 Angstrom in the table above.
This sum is 6.87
